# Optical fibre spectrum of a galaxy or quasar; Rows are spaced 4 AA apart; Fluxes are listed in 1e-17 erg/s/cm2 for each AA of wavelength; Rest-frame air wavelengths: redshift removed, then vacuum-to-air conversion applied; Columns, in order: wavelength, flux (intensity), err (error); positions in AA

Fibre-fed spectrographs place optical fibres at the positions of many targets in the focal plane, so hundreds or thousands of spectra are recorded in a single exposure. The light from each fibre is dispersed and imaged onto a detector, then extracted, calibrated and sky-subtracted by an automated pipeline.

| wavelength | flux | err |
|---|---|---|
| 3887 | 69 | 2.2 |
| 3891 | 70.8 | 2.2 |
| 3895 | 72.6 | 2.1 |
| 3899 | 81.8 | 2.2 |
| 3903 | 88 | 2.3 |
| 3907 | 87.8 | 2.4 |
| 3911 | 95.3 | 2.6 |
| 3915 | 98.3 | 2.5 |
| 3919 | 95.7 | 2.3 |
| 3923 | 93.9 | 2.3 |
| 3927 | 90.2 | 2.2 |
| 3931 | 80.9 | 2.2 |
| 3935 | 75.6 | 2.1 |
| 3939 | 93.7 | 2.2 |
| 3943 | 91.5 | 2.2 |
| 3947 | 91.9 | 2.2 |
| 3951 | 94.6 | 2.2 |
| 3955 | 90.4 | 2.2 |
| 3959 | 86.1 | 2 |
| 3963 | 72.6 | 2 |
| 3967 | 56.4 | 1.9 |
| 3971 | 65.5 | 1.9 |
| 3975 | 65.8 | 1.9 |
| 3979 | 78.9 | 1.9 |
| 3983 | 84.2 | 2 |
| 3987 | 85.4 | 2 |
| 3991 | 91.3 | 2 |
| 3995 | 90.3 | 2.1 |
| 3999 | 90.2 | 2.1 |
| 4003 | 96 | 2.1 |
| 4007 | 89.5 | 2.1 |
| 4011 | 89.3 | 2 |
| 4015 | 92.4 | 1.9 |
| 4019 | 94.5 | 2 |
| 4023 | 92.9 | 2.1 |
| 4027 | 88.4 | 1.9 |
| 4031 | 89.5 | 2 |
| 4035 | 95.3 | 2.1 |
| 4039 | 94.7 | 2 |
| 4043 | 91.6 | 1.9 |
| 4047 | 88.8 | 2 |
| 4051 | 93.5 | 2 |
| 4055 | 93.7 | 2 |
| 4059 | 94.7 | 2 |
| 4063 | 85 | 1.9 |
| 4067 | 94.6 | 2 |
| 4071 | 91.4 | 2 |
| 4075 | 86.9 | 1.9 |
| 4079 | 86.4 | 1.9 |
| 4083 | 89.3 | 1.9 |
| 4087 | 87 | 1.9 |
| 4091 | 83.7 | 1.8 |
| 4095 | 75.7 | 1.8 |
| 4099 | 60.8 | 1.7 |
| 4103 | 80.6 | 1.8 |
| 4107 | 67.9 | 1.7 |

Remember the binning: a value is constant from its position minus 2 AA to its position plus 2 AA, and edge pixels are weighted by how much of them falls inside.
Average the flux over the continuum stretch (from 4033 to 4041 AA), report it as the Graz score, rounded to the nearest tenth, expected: 95.0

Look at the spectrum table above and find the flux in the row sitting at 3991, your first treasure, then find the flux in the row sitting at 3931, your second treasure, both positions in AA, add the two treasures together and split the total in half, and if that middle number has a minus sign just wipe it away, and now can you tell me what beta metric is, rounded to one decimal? 86.1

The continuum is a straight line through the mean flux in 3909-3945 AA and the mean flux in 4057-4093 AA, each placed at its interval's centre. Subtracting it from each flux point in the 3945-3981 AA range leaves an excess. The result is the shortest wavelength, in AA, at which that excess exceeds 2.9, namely 3951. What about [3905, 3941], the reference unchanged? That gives 3911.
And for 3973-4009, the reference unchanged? 4003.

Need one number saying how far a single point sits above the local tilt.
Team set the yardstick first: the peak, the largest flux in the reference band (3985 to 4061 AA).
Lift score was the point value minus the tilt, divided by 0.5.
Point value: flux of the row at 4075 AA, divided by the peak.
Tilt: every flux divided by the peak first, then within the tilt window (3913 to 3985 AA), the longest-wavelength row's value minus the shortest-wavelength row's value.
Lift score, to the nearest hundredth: 2.10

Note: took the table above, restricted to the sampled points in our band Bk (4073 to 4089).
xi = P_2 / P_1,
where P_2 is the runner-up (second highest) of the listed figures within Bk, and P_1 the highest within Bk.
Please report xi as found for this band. 0.974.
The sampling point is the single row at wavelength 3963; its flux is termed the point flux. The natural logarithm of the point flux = 4.28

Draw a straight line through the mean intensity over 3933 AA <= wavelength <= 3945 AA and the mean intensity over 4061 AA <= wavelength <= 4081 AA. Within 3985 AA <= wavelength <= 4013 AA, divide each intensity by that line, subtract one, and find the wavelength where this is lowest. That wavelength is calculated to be 3987 AA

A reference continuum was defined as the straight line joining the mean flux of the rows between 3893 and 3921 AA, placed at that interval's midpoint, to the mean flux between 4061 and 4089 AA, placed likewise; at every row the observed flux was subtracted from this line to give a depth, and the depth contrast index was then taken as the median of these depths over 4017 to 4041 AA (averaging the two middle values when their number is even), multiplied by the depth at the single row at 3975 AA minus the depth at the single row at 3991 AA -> -130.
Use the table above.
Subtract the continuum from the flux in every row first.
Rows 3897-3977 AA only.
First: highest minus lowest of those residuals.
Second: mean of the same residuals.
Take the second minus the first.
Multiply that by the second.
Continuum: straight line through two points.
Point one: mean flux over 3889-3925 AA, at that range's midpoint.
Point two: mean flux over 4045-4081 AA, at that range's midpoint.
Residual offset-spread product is 138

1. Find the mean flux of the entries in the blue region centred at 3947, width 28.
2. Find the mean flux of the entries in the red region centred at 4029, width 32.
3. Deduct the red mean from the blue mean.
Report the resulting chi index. -3.3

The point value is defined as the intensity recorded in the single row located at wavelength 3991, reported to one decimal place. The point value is 91.3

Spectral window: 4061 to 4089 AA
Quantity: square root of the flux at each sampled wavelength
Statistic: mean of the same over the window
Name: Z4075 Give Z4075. 9.41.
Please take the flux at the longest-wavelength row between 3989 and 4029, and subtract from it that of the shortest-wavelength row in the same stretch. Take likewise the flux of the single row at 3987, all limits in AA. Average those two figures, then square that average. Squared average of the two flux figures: 1702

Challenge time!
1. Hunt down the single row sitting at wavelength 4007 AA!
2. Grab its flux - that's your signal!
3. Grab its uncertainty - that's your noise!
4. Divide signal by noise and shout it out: 43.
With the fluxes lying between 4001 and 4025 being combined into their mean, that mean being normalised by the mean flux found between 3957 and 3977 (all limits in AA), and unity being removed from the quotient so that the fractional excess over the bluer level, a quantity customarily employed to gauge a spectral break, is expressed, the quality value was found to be 0.33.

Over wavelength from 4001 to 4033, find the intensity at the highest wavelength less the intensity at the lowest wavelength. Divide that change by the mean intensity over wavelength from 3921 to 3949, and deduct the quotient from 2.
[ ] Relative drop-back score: 2.07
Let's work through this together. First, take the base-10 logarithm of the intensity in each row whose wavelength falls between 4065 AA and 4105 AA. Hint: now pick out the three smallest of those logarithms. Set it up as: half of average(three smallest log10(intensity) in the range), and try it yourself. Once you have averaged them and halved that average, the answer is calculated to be 0.93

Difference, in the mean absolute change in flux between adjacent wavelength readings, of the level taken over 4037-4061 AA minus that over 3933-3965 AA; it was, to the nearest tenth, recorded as -4.1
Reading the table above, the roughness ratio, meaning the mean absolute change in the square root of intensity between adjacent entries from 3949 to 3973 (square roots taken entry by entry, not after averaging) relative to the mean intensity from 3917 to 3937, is 0.0064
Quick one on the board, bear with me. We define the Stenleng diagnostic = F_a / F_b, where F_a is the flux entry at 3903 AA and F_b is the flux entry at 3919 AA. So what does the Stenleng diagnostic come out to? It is 0.92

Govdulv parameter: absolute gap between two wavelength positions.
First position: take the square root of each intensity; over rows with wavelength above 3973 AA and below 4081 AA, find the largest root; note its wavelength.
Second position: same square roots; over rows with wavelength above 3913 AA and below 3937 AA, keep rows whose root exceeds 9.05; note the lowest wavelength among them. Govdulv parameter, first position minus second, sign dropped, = 88 AA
